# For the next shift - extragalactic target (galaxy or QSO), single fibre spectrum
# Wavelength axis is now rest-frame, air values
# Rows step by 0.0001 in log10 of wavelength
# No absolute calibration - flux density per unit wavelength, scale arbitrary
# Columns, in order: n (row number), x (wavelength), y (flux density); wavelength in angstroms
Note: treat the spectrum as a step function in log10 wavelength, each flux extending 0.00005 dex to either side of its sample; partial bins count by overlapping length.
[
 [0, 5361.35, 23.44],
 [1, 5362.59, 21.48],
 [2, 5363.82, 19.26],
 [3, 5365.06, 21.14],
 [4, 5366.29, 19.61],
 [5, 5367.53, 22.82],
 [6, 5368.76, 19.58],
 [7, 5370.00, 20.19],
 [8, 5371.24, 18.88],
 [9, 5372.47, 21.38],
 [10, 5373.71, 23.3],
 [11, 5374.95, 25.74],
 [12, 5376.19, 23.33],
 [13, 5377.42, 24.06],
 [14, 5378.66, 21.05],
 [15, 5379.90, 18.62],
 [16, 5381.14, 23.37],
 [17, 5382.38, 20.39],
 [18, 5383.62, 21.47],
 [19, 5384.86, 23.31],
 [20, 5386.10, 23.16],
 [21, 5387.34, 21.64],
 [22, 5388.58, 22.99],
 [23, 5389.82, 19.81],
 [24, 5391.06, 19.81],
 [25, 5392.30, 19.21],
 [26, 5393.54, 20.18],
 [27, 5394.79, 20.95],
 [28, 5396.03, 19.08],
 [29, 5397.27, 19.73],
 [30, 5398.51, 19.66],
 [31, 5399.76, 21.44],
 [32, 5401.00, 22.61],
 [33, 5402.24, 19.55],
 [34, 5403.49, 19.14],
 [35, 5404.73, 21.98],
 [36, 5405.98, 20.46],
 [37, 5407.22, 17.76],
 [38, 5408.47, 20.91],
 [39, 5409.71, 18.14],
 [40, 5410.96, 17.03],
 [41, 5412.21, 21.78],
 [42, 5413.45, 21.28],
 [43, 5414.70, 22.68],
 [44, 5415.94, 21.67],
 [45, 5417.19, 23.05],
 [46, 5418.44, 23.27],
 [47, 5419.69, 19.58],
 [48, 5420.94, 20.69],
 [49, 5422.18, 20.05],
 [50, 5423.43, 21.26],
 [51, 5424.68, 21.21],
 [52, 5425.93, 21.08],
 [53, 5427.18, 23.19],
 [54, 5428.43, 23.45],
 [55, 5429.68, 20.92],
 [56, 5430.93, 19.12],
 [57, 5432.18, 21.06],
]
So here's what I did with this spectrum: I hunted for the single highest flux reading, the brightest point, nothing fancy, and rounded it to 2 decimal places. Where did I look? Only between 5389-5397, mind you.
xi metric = 20.95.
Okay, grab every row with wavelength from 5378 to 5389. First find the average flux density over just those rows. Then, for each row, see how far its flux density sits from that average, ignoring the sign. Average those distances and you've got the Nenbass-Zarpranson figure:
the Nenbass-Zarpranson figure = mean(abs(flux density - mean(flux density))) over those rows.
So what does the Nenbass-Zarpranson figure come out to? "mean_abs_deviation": 1.27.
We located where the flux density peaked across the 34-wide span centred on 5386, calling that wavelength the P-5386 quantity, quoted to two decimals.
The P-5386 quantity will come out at 5374.95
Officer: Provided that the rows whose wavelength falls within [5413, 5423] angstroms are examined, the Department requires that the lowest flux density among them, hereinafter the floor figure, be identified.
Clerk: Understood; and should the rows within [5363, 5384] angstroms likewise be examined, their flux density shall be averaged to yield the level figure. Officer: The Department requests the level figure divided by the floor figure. 1.09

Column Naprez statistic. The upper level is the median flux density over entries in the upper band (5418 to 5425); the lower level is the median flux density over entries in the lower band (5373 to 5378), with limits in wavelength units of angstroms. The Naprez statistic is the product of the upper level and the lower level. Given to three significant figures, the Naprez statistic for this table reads 496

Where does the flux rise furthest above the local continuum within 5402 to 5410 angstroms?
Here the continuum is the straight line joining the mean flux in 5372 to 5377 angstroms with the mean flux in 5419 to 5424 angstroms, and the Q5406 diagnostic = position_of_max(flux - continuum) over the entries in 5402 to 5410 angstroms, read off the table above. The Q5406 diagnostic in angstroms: 5404.73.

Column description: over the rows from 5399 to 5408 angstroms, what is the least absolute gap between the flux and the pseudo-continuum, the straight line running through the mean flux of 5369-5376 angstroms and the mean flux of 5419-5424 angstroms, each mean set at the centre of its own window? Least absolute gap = 0.38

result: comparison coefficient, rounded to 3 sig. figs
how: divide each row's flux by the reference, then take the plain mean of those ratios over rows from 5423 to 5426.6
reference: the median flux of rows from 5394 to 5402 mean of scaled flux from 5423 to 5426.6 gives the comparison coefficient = 1.04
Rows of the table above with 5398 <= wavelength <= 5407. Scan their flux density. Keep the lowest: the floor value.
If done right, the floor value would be 19.14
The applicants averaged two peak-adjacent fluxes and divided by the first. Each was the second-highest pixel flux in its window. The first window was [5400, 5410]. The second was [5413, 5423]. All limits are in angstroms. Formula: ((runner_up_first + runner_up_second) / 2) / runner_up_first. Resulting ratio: 1.02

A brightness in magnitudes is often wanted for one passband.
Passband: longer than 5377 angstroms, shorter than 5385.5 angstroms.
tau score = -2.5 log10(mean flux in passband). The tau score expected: -3.34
